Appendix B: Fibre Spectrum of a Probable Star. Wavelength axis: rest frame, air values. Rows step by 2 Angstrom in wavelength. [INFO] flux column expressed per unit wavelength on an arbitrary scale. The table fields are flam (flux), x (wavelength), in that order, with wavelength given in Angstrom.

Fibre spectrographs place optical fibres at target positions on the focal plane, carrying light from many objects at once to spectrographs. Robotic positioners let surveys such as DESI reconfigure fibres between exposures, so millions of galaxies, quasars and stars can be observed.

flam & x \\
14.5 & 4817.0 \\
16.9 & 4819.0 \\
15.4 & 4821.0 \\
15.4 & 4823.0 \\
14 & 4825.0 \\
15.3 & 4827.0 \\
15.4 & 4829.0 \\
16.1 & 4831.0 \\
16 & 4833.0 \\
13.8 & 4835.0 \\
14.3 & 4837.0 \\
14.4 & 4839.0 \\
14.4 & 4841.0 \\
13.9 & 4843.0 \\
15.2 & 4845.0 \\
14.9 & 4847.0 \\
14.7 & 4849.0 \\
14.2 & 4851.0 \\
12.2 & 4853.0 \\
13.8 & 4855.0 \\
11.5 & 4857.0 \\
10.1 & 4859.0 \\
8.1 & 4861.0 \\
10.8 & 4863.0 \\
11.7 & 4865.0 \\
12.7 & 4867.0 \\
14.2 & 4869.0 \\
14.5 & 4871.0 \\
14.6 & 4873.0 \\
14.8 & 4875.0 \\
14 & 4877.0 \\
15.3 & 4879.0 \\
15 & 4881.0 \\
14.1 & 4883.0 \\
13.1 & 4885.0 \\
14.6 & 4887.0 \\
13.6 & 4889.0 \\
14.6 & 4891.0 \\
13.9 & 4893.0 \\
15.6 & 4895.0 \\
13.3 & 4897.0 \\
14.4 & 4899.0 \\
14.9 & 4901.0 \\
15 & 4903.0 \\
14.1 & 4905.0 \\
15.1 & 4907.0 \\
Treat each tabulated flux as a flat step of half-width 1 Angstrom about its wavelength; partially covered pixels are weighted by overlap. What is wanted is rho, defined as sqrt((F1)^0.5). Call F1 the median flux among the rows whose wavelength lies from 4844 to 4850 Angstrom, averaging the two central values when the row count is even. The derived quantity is 1.96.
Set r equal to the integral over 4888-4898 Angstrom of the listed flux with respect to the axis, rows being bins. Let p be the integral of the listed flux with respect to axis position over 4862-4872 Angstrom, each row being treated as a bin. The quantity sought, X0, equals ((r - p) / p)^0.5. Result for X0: 0.333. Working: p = 128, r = 142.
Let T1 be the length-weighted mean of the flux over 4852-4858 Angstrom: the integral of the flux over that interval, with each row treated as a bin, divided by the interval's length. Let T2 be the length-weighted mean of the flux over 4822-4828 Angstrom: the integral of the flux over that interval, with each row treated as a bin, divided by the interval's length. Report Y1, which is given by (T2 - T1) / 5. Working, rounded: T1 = 12.5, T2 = 14.9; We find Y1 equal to 0.480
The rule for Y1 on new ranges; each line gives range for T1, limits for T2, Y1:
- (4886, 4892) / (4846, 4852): 0.067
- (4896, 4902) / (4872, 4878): 0.053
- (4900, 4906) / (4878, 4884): 0.027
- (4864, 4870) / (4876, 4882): 0.380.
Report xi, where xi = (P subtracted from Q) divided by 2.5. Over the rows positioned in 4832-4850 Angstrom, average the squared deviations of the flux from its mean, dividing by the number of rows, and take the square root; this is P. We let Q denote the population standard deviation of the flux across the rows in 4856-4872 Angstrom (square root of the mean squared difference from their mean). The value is 0.5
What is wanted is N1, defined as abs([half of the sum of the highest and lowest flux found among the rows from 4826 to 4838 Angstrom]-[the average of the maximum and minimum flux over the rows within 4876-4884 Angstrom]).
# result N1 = 0.3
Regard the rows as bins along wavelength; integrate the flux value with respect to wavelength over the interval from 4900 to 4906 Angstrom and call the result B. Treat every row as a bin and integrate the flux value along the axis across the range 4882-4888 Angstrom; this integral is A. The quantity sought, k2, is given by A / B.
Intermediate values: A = 83.6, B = 88.0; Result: 0.95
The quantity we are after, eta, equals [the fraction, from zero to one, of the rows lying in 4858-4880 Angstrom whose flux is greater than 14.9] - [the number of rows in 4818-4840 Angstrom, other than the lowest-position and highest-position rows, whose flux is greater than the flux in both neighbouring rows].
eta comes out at -0.9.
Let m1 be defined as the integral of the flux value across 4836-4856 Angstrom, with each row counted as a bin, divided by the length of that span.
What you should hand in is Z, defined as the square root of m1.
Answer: 3.77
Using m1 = 14.20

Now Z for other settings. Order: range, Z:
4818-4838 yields 3.91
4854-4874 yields 3.49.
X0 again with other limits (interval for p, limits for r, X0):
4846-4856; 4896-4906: 0.165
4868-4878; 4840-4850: 0.118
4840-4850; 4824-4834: 0.225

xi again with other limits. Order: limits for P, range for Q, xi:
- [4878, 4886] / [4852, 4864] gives 0.4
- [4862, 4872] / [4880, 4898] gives -0.3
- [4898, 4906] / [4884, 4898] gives 0.2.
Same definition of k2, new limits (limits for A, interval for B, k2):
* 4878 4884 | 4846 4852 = 1.01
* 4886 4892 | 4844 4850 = 0.96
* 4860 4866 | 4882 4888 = 0.73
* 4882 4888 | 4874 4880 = 0.95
